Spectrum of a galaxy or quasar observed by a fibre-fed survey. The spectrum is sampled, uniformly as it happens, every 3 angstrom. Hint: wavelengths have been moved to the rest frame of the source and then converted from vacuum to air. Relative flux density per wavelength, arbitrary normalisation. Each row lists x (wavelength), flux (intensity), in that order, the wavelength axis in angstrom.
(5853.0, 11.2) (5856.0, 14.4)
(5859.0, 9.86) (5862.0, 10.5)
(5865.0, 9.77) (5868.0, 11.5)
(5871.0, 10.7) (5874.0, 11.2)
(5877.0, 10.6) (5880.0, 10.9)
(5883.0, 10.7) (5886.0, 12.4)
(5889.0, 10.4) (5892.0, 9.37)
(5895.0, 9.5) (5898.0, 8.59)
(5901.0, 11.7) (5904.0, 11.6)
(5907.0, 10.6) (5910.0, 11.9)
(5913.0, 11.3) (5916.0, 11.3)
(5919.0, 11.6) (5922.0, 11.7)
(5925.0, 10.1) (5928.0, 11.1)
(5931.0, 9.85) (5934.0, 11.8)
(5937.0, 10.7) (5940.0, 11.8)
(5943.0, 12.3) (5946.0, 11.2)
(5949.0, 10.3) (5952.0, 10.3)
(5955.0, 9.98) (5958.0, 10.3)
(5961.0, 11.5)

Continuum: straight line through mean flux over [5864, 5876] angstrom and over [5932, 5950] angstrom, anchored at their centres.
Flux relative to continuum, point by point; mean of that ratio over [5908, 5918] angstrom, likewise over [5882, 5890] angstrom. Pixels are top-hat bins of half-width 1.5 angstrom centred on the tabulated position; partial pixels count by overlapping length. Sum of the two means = 2.06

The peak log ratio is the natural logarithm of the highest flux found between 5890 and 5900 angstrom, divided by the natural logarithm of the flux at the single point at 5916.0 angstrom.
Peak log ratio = 0.928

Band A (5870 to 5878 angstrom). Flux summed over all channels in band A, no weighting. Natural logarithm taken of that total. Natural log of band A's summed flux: 3.48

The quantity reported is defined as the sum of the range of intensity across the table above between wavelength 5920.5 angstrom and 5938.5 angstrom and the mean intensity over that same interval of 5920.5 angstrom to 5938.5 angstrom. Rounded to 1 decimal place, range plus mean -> 12.8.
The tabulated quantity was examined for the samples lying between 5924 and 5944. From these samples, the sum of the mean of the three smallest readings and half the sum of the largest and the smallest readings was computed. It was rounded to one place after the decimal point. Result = 21.3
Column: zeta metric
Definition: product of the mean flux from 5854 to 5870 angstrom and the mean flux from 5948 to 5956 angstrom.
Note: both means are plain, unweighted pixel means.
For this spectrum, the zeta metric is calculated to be 114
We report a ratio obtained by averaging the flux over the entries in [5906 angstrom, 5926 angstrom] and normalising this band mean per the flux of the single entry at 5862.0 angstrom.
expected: 1.07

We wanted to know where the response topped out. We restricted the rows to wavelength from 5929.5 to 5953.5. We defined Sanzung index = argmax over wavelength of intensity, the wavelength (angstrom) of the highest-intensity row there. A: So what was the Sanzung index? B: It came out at 5943.0 angstrom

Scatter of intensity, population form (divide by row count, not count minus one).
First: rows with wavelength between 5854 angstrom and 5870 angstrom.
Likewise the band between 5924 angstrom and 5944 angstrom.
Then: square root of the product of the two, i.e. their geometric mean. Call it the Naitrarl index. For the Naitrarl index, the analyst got 1.2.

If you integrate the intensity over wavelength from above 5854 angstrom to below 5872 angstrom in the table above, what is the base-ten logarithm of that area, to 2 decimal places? 2.30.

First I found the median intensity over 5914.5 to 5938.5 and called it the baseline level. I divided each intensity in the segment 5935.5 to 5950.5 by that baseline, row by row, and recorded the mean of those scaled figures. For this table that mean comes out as 1.01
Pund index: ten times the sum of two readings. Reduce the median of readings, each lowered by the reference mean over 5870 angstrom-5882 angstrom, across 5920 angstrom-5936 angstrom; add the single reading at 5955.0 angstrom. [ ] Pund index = 102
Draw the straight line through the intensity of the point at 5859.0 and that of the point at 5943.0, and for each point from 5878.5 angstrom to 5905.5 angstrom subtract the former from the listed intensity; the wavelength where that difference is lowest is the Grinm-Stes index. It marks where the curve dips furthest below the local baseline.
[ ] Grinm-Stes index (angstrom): 5898.0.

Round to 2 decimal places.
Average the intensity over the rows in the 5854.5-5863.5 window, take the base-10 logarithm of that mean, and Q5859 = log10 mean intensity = 1.06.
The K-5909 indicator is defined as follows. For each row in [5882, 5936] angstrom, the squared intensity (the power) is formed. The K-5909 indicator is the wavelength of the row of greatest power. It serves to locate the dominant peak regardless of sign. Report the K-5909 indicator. 5886.0 angstrom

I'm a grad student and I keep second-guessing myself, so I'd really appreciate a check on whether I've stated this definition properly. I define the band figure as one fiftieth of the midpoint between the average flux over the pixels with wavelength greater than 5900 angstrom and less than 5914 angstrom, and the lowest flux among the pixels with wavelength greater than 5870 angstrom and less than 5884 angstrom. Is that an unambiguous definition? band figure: 0.220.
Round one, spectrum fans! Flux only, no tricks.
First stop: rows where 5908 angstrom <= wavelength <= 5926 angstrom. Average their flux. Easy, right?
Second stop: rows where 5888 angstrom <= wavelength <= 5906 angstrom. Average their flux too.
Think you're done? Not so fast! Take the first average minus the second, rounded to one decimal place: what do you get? 1.1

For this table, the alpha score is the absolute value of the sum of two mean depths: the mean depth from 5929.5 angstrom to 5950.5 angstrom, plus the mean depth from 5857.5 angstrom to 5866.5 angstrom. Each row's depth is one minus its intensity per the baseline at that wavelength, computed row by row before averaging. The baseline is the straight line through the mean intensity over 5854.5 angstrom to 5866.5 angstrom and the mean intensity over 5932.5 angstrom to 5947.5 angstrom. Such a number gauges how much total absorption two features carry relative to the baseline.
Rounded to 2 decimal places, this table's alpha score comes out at 0.14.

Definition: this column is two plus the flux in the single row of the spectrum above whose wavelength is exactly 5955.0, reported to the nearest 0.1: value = 12.0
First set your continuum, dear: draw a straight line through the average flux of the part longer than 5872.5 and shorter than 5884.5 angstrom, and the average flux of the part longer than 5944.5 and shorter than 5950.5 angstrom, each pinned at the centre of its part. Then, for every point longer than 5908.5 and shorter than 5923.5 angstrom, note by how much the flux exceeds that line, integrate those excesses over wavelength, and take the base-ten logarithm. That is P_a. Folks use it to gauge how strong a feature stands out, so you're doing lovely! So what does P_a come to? 1.1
